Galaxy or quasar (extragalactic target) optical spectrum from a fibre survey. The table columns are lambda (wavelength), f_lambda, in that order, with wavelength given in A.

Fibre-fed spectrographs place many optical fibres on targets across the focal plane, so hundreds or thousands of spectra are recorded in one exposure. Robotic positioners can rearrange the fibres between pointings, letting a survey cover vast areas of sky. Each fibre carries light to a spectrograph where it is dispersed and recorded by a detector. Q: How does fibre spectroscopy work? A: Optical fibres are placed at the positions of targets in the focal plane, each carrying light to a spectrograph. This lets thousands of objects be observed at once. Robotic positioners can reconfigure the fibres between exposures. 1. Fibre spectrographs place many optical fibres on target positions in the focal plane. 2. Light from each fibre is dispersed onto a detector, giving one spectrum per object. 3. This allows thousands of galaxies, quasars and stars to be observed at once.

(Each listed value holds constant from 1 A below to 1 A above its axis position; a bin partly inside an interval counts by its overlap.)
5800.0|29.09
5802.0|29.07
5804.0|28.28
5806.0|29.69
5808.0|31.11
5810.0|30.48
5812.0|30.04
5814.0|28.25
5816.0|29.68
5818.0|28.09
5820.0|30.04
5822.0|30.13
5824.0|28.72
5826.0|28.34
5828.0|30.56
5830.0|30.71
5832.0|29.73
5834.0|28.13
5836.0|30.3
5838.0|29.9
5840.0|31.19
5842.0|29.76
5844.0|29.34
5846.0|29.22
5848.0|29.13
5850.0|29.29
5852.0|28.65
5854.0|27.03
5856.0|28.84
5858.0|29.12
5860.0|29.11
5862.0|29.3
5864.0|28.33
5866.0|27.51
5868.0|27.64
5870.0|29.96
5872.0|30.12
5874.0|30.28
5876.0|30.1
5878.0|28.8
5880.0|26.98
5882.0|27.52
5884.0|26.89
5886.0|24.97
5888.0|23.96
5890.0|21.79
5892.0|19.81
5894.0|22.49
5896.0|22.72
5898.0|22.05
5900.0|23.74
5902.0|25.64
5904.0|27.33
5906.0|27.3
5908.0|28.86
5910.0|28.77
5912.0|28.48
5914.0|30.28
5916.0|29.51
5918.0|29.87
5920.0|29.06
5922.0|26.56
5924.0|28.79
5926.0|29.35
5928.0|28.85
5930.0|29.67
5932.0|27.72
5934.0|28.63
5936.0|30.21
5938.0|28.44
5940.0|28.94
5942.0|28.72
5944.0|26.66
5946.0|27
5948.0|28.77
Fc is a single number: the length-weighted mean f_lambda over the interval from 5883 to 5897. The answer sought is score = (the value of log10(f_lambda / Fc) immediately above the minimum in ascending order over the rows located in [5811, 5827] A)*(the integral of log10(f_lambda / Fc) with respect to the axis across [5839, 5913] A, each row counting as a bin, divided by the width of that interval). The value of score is 0.006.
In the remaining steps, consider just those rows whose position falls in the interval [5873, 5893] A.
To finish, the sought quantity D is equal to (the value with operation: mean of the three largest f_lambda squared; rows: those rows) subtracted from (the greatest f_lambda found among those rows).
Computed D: -854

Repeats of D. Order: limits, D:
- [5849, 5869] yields -825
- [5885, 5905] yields -649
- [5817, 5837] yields -901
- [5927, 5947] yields -847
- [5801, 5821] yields -902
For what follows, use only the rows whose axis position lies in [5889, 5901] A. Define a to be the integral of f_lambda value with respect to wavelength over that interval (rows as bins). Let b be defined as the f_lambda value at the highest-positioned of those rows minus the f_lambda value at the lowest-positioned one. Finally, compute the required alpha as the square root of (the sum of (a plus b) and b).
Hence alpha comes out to 16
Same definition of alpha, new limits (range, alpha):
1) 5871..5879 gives 15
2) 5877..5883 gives 13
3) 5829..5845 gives 22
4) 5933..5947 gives 20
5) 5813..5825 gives 19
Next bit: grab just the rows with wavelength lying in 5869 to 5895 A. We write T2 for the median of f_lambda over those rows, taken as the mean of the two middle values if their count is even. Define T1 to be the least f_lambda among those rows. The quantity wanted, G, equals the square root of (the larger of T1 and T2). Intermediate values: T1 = 19.81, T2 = 27.0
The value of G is 5.19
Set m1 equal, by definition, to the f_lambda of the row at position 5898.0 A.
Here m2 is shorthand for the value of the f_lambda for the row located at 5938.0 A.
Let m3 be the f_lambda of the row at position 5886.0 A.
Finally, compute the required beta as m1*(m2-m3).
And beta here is 77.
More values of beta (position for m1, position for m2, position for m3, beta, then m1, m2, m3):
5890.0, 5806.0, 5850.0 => 9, 21.79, 29.69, 29.29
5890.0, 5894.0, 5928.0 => -139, 21.79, 22.49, 28.85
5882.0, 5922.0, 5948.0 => -61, 27.52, 26.56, 28.77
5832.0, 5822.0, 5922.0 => 106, 29.73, 30.13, 26.56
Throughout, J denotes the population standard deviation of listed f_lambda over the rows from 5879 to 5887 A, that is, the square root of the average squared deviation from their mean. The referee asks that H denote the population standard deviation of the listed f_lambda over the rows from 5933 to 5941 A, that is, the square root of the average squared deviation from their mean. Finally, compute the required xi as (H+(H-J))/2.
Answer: 0.2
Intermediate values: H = 0.69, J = 0.97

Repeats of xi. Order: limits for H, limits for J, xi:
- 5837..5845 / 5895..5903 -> 0.0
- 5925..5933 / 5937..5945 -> 0.3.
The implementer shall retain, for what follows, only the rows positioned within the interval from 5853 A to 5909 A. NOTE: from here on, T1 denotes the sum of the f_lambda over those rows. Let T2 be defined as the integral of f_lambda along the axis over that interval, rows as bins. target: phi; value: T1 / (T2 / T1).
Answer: 374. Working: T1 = 748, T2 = 1496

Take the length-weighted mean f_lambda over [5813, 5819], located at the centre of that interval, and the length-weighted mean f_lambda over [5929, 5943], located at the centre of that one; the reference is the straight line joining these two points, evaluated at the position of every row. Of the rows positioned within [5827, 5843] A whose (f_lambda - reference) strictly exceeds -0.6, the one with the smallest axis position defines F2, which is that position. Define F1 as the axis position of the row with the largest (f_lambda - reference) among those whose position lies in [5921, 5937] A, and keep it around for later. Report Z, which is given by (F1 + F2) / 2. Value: 5882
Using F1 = 5936.0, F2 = 5828.0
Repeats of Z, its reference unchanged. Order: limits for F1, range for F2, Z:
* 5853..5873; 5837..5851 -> 5855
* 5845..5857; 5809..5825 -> 5830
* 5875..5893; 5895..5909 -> 5892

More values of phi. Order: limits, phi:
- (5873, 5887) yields 98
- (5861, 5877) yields 117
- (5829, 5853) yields 178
